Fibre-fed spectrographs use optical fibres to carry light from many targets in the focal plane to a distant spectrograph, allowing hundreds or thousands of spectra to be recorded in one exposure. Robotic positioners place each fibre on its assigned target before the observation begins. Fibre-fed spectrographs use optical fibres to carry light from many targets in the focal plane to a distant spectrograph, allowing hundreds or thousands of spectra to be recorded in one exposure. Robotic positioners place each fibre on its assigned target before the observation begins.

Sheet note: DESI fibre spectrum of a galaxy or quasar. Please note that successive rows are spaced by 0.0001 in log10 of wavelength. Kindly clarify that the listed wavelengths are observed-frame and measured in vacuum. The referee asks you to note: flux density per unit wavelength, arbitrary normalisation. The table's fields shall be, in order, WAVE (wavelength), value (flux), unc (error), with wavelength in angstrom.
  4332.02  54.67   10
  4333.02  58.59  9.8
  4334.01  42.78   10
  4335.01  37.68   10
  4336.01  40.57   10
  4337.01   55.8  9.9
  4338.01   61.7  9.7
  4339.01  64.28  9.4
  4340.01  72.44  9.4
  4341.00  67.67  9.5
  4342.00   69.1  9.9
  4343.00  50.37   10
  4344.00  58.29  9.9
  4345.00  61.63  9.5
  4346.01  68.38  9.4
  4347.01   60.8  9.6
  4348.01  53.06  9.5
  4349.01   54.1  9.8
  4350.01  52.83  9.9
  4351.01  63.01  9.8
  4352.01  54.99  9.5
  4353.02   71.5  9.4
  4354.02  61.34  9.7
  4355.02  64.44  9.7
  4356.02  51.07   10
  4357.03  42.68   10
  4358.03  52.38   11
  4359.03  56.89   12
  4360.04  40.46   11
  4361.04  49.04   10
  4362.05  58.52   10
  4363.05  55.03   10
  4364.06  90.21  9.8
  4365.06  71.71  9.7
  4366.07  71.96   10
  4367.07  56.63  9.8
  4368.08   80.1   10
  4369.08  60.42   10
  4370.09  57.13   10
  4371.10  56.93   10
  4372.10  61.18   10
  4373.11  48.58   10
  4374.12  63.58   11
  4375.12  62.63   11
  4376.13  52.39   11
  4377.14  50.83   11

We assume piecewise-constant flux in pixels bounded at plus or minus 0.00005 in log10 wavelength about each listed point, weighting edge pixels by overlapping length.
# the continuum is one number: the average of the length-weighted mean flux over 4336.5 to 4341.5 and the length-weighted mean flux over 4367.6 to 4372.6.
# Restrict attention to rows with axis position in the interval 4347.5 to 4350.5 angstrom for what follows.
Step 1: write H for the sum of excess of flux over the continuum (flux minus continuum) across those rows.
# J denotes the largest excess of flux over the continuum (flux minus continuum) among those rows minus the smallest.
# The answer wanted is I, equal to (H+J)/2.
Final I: -15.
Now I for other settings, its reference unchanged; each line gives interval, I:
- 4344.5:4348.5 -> 2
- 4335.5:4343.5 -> 2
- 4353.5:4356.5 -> -1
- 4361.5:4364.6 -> 24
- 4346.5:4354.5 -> -10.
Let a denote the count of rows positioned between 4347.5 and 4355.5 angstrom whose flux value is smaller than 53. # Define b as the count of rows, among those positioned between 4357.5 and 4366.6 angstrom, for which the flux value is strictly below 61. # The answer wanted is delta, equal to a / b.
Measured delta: 0.2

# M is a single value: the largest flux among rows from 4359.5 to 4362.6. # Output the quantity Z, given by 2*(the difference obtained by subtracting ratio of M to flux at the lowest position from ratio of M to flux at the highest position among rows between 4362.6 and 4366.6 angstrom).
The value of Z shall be -0.5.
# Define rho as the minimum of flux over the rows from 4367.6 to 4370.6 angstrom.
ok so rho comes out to 57.13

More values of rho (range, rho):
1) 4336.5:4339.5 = 55.8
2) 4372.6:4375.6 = 48.58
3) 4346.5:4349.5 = 53.06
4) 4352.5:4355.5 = 61.34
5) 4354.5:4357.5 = 42.68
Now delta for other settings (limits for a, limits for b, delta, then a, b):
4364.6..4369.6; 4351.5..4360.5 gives 0.0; 0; 6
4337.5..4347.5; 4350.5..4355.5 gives 1.0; 1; 1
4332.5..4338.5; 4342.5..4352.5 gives 0.4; 3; 7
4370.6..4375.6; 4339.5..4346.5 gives 0.5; 1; 2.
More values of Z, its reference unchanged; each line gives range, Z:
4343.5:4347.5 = -0.1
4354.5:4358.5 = 0.4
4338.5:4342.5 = -0.1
